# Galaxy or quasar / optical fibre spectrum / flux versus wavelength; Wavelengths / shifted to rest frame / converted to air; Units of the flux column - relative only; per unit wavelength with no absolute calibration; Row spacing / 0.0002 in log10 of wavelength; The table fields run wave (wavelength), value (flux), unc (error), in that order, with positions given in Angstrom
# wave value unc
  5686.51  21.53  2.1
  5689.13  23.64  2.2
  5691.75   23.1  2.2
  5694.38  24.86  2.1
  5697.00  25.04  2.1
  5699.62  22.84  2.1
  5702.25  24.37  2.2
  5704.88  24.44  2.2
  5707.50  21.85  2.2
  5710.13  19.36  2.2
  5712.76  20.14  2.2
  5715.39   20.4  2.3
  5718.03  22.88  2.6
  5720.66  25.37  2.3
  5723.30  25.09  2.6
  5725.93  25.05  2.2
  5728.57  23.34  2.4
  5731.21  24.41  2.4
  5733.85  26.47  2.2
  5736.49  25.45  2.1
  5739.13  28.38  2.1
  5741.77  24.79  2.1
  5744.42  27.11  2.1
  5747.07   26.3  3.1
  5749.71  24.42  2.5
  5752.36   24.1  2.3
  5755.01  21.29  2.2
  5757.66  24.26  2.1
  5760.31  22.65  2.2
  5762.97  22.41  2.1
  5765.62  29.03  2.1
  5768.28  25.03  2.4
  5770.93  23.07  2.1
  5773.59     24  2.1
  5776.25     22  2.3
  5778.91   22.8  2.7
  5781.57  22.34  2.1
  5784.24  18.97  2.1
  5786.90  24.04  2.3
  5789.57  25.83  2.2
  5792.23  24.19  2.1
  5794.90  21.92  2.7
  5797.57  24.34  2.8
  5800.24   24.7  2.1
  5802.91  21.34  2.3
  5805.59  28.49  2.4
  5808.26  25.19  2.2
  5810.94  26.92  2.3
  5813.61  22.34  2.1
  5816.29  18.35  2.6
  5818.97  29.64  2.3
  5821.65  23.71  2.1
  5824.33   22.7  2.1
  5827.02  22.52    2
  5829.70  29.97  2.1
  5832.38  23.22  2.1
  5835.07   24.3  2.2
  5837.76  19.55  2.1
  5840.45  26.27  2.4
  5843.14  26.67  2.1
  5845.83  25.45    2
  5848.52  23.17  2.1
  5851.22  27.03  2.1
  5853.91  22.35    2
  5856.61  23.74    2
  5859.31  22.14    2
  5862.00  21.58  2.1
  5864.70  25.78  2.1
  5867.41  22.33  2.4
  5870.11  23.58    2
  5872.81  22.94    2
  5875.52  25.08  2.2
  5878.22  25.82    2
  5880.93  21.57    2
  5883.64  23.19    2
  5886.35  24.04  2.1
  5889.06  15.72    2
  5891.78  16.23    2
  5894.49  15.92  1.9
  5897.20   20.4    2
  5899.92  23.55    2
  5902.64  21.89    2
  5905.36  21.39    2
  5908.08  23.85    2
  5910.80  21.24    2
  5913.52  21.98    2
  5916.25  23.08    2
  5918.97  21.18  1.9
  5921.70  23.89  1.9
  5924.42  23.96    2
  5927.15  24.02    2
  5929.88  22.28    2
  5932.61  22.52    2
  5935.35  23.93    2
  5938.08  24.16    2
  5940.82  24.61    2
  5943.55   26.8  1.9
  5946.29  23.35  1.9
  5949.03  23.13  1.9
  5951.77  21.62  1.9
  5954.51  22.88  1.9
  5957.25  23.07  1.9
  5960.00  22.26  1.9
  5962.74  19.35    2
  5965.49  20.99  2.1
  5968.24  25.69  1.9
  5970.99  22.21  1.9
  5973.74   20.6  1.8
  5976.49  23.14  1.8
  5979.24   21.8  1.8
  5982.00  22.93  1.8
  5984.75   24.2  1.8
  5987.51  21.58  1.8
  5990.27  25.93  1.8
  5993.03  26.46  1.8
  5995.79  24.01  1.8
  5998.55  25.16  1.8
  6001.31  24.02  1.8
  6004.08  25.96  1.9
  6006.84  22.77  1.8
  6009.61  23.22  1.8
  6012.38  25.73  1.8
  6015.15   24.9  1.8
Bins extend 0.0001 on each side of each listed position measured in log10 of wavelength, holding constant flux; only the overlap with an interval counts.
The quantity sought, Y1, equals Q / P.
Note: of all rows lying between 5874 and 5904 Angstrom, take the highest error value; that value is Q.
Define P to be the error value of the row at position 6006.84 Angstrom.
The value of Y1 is 1.22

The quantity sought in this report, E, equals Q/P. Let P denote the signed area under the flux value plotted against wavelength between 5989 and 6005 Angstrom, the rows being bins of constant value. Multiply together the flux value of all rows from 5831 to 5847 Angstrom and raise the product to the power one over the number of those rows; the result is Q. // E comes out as 0.0597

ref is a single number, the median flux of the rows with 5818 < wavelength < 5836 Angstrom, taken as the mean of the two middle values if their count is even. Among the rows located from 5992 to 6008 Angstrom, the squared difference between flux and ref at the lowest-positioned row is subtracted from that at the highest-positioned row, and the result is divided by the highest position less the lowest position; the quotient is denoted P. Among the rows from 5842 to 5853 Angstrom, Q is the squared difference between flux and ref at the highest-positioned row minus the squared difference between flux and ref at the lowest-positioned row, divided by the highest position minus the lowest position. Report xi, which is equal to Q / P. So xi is -1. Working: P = -0.5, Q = 0.3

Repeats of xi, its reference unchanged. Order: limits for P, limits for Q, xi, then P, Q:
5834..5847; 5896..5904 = -6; 0.2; -1.4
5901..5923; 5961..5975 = 5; -0.2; -0.8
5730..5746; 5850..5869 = -1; 0.8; -0.6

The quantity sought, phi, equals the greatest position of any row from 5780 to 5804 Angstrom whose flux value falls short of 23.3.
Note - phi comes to 5802.91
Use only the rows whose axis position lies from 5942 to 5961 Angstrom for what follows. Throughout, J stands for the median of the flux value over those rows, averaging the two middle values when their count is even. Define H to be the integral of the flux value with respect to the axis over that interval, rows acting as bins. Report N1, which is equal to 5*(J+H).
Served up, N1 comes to 2332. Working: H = 443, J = 23.1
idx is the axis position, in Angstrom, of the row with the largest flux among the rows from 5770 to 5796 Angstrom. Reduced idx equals 5789.57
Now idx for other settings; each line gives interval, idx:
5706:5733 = 5720.66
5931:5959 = 5943.55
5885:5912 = 5886.35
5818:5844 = 5829.70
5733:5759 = 5739.13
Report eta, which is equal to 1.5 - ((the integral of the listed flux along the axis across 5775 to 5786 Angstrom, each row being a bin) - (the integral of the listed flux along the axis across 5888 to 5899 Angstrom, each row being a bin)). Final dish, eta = -45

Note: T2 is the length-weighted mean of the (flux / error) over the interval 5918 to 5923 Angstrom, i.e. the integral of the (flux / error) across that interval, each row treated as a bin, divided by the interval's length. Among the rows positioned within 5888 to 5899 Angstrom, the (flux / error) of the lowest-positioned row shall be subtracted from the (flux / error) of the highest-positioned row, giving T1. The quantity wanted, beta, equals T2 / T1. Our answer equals 5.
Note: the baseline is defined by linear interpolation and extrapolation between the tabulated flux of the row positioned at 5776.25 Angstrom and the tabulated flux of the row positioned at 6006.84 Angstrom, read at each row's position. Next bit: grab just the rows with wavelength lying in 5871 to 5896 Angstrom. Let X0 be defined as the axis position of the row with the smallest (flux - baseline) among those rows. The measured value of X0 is 5889.06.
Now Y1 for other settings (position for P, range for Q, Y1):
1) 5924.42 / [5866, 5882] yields 1.20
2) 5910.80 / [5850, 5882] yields 1.20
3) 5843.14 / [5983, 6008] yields 0.90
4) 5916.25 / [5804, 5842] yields 1.30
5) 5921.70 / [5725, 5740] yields 1.26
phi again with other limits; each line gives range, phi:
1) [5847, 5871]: 5867.41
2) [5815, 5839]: 5837.76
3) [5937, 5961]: 5960.00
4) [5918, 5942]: 5932.61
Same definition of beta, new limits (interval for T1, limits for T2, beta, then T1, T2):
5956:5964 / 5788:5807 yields -4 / -2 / 10.43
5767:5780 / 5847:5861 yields -6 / -2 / 11.59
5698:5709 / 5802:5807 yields -11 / -1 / 10.69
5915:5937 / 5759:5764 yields 25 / 0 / 10.46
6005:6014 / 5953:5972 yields 7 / 2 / 11.53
